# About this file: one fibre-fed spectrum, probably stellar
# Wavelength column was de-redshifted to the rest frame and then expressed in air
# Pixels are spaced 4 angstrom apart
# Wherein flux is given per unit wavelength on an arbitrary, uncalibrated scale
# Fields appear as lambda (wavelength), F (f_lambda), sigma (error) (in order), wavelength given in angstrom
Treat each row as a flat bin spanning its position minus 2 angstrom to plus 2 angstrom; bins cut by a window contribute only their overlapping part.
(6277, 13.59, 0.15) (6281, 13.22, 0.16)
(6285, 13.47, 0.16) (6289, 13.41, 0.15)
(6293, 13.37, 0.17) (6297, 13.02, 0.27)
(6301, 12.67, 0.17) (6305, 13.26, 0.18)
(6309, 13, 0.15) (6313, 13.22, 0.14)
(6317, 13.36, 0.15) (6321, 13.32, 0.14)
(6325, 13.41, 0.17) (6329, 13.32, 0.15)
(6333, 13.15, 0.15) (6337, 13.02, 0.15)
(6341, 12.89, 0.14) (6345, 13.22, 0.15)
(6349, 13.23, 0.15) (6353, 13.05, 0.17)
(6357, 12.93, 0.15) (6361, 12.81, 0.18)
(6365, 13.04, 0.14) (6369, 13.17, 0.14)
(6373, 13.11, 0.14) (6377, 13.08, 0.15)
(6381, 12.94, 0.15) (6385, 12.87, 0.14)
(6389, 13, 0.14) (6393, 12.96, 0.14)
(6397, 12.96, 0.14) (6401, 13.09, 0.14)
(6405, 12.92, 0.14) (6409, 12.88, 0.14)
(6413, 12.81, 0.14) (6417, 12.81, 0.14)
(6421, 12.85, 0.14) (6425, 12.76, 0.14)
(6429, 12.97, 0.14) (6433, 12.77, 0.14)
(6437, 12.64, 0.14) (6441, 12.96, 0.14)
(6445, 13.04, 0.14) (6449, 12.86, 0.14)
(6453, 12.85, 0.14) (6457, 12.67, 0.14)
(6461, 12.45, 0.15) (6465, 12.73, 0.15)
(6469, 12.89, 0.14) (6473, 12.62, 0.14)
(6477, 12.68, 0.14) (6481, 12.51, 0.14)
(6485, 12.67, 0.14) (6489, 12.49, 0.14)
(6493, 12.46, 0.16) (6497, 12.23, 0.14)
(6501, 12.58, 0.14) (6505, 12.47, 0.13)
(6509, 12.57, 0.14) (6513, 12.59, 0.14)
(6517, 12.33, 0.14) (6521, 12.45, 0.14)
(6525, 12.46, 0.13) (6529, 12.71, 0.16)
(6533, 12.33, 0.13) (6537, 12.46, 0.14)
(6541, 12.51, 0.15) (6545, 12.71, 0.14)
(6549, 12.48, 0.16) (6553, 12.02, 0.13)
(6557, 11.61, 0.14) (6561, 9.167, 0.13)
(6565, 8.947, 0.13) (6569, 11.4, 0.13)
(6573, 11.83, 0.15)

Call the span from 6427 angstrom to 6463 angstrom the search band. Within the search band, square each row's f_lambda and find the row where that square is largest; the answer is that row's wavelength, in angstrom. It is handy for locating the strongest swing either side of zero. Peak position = 6445 angstrom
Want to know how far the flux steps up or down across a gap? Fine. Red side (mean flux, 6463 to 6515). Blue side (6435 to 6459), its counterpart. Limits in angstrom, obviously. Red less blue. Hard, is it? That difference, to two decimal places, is -0.26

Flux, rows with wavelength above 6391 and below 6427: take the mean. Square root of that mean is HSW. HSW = 3.59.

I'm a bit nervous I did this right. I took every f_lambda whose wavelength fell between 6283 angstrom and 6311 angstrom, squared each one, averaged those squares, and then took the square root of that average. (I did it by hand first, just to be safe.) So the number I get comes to 13.2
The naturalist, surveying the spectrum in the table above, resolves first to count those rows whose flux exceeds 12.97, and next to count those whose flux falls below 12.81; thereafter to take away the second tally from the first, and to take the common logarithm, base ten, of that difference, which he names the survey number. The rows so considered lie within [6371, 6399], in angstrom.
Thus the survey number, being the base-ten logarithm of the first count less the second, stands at 0.48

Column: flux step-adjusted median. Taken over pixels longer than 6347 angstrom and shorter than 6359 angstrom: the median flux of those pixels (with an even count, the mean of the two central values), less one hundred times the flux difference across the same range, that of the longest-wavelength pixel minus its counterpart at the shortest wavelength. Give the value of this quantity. 43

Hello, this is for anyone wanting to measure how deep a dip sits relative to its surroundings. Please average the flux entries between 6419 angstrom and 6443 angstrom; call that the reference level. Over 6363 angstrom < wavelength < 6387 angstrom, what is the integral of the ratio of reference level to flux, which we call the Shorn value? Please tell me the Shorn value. 23.6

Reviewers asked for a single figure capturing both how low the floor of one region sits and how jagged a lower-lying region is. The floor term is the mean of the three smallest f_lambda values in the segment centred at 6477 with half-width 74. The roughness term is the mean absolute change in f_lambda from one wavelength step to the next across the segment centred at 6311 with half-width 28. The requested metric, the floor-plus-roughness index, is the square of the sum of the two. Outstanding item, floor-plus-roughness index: 156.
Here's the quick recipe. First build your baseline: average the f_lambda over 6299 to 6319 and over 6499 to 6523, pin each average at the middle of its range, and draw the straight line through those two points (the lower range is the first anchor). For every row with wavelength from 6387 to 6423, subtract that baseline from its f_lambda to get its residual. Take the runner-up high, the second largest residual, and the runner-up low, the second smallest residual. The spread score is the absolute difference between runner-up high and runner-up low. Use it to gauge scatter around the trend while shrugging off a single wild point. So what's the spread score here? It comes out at 0.11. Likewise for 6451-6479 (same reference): 0.17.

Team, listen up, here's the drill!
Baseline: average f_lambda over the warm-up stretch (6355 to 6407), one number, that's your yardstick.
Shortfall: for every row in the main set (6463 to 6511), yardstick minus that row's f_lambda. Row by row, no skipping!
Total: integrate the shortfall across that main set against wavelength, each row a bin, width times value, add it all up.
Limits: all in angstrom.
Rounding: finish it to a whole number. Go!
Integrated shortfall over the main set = 20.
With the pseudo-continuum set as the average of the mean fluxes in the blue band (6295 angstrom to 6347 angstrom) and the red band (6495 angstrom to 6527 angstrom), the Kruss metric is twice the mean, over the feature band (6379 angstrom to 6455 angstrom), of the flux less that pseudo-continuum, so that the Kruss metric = 0.18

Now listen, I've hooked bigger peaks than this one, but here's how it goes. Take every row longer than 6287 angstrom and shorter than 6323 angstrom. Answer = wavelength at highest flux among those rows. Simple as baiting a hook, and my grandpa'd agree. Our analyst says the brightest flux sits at 6289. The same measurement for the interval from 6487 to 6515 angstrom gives 6513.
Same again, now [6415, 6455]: 6445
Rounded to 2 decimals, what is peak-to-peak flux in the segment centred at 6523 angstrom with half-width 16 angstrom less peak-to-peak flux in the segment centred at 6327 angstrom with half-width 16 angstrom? -0.14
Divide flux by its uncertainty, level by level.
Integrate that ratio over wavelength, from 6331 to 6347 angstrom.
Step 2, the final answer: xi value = 1419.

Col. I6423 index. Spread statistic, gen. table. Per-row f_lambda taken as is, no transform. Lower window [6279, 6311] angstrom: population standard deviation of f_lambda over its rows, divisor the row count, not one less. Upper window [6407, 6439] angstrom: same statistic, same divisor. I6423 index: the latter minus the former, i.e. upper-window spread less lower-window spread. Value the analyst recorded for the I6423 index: -0.16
